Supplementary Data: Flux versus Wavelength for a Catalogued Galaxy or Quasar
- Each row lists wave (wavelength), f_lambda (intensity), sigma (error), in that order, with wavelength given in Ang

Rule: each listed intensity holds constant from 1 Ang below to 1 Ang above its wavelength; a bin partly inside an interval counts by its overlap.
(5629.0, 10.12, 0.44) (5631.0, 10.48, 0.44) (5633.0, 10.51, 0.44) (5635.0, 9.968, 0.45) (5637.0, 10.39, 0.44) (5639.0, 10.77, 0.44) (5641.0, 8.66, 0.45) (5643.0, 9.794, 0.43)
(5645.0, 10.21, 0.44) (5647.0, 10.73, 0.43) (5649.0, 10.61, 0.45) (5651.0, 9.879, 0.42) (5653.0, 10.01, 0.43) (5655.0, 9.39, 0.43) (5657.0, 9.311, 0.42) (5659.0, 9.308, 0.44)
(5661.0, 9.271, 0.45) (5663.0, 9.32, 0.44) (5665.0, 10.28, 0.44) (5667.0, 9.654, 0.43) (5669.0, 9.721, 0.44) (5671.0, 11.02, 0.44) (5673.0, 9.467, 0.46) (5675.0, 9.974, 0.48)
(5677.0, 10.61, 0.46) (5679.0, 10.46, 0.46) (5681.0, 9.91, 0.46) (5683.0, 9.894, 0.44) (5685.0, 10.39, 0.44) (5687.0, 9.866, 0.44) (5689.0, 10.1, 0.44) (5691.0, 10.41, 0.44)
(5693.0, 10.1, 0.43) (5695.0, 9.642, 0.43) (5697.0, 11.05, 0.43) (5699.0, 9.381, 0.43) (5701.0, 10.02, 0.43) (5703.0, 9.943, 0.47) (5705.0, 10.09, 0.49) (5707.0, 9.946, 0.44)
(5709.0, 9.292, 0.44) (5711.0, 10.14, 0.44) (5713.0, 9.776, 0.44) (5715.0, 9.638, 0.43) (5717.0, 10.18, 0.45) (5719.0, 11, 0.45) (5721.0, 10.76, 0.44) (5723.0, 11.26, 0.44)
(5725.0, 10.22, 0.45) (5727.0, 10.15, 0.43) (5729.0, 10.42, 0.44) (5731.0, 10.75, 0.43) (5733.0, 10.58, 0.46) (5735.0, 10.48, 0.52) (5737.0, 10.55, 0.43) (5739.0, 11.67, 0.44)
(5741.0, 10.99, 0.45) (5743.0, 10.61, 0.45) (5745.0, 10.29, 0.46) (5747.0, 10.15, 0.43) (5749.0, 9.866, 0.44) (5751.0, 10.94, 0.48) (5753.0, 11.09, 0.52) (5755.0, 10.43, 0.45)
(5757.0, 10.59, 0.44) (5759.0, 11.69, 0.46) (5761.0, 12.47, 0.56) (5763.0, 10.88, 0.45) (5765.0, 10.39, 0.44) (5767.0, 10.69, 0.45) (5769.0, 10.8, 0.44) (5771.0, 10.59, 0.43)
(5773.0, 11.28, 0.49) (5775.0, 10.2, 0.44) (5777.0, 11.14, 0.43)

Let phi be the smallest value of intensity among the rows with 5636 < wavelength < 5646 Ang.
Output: 8.66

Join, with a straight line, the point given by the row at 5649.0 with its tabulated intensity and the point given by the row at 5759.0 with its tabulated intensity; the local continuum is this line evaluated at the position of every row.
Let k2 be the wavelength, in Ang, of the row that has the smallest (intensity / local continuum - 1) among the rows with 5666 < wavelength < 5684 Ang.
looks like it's 5673.0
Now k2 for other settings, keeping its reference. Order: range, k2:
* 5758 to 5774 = 5765.0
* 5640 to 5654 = 5641.0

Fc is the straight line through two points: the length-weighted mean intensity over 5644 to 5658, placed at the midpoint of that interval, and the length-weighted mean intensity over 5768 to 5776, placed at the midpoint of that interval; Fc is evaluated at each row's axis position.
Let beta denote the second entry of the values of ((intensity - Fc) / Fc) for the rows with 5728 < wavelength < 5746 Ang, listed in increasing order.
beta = 0.00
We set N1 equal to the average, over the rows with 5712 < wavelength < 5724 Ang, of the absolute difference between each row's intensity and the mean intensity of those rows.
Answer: 0.57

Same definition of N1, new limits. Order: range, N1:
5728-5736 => 0.11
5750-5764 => 0.53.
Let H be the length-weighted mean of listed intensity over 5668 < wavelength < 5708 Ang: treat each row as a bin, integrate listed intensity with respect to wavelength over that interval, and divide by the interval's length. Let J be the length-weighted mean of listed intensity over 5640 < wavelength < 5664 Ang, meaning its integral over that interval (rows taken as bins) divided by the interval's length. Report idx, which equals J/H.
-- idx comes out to 0.96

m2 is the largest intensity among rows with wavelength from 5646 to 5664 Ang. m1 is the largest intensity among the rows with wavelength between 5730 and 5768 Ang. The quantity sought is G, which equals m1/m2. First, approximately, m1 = 12.47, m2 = 10.73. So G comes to 1.16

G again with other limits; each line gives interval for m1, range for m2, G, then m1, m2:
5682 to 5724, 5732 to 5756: 0.96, 11.26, 11.67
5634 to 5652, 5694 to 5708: 0.97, 10.77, 11.05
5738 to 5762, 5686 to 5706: 1.13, 12.47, 11.05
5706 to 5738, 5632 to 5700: 1.02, 11.26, 11.05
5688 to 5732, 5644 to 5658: 1.05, 11.26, 10.73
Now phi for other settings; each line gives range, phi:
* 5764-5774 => 10.39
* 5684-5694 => 9.866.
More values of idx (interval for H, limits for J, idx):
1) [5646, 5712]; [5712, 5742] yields 1.06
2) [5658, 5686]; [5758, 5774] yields 1.12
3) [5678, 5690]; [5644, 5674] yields 0.98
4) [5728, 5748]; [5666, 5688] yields 0.95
